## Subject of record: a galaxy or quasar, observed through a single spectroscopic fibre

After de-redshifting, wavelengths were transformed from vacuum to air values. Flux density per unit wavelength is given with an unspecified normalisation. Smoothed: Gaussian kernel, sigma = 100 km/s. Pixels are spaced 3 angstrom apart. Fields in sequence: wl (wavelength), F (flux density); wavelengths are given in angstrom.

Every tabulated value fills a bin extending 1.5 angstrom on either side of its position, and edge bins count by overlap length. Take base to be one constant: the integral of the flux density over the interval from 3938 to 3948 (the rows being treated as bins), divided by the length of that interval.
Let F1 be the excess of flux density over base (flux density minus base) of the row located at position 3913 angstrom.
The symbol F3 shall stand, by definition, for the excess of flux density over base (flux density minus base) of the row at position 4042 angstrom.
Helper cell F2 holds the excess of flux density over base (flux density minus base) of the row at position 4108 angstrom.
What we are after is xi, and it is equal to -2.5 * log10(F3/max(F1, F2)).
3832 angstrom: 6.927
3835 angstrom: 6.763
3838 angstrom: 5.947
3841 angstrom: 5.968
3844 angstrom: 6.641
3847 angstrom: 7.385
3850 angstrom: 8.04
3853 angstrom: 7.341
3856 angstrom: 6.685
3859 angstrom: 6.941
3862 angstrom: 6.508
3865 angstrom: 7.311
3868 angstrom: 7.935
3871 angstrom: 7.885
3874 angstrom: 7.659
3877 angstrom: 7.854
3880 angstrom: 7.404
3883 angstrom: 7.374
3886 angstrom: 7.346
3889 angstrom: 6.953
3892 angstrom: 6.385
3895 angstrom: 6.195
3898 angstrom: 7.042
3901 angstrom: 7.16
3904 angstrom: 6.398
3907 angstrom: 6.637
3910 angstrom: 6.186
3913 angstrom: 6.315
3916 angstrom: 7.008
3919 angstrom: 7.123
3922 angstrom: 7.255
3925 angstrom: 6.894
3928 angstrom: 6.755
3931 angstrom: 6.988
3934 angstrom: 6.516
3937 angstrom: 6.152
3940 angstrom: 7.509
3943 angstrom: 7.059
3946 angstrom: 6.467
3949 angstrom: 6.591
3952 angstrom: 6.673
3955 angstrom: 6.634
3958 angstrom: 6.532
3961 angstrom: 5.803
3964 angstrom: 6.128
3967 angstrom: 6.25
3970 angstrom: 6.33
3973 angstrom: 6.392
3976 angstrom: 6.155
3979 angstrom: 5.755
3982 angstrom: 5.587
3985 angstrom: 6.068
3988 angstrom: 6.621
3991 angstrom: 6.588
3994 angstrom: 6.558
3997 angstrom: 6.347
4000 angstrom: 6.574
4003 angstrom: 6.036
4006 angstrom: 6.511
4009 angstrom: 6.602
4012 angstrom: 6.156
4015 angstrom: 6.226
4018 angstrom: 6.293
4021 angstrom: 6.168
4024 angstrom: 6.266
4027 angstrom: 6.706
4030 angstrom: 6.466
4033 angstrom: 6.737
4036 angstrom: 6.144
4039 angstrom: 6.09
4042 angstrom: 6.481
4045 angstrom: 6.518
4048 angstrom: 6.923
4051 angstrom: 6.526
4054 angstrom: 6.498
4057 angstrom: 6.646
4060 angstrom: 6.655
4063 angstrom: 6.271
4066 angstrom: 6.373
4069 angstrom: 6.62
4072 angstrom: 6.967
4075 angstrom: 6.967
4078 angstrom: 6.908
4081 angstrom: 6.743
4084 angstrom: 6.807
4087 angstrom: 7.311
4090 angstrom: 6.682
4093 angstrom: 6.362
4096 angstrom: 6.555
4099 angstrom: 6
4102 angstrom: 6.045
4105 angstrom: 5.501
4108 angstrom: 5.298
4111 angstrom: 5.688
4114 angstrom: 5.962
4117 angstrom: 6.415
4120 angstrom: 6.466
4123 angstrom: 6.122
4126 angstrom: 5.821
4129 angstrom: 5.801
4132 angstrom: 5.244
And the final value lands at 0.3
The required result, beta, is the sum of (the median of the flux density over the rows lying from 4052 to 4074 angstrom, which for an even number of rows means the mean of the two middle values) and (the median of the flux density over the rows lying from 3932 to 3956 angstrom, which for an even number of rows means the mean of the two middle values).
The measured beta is 13.2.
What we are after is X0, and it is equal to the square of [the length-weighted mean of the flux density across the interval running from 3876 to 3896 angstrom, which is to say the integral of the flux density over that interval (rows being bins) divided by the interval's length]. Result 50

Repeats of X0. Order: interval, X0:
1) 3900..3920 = 44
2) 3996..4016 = 40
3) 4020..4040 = 41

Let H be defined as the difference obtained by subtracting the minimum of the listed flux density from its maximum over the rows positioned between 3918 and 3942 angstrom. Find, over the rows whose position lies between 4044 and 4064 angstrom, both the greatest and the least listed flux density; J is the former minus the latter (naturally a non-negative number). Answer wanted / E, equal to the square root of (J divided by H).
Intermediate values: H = 1.4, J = 0.65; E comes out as 0.69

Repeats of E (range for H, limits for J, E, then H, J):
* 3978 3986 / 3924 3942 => 1.68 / 0.5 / 1.36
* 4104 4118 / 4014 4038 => 0.73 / 1.1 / 0.59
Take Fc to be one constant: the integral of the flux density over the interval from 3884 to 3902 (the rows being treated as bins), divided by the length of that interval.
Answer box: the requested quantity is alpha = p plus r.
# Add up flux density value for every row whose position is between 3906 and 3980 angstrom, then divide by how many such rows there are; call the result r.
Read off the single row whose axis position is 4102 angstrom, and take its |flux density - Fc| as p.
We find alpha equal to 7.4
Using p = 0.8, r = 6.56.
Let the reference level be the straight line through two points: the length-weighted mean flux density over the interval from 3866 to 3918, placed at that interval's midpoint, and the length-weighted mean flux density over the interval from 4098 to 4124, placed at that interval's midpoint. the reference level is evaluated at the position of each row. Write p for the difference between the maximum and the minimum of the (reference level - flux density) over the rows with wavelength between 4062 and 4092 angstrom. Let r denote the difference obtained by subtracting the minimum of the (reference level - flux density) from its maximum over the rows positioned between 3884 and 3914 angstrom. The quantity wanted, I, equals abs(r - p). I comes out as 0.1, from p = 1.16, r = 1.11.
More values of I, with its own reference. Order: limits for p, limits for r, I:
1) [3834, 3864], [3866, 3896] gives 0.6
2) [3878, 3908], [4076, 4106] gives 0.6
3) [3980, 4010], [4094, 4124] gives 0.1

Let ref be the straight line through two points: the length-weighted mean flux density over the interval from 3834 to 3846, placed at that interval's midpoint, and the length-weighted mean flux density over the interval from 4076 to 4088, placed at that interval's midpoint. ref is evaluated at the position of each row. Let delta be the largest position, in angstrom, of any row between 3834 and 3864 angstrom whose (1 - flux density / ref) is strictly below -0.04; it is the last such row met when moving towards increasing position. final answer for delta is 3859 angstrom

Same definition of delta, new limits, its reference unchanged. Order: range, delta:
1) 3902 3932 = 3931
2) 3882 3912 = 3901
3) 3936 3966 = 3943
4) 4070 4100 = 4087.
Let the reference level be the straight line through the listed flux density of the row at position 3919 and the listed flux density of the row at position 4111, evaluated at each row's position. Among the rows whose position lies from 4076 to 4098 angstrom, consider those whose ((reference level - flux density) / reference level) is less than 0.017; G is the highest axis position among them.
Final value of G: 4096 angstrom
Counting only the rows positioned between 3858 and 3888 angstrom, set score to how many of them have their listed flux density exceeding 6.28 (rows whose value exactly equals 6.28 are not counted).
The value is 10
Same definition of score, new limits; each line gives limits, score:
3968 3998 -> 6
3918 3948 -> 9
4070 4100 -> 9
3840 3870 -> 9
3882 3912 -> 8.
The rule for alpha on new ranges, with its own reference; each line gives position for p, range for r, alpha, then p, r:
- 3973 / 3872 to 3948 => 7.4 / 0.5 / 6.91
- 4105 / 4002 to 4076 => 7.8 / 1.4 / 6.47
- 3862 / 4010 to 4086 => 6.9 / 0.3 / 6.53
